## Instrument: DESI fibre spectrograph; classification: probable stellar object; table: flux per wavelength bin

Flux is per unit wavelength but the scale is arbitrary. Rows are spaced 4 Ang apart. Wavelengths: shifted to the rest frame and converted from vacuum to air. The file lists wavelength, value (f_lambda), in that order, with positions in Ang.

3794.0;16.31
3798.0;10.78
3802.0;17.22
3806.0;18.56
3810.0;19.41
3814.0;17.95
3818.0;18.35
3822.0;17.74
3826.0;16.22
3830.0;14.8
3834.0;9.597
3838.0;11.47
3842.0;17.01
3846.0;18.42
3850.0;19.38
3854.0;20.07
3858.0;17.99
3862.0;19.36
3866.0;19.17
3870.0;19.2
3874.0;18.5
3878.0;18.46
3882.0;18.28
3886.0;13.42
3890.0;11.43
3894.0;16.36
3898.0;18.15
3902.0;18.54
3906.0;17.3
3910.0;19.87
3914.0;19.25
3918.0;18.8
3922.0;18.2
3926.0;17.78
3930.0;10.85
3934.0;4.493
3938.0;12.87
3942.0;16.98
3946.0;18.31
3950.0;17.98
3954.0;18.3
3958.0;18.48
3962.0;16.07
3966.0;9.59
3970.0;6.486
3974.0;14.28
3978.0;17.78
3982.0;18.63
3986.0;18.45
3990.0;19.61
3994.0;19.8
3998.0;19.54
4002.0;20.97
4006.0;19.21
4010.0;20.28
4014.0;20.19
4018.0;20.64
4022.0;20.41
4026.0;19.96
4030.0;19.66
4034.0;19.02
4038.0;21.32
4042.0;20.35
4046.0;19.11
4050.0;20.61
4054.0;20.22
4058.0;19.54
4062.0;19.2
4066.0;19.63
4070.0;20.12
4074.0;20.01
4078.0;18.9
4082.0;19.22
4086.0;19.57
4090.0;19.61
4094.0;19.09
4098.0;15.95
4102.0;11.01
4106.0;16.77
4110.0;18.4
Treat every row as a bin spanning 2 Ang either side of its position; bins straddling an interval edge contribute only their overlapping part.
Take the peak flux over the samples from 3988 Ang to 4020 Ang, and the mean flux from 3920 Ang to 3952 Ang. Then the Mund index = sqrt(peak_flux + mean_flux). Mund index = 5.97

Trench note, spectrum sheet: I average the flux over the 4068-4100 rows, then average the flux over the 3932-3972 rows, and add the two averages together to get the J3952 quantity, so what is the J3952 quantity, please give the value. 33.0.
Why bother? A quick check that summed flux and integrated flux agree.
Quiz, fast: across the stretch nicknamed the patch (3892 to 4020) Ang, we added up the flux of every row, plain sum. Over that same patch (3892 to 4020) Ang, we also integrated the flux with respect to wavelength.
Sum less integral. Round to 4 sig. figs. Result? -1632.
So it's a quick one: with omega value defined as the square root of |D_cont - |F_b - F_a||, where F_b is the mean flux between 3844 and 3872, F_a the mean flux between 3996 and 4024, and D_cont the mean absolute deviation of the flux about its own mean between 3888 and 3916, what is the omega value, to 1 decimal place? 0.9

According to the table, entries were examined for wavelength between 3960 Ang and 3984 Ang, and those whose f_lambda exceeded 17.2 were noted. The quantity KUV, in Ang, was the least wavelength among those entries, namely 3978.0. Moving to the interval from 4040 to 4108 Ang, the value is 4042.0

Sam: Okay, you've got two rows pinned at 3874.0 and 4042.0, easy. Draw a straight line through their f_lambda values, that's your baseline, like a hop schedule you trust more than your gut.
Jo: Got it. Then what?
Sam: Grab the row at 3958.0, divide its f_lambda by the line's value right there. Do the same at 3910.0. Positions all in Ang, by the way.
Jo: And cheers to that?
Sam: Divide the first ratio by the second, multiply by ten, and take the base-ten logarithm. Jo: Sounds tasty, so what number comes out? 0.96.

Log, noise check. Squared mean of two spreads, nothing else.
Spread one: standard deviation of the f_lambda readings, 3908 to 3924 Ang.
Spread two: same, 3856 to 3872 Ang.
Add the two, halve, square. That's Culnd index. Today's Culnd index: 0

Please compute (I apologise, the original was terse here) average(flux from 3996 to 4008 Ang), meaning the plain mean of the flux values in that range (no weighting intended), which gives 19.9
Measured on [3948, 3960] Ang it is 18.3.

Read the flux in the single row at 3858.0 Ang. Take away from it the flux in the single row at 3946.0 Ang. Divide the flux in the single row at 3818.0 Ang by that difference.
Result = -57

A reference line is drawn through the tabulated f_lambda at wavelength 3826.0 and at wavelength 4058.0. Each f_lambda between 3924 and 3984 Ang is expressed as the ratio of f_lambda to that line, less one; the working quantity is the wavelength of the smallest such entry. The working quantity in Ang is 3934.0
